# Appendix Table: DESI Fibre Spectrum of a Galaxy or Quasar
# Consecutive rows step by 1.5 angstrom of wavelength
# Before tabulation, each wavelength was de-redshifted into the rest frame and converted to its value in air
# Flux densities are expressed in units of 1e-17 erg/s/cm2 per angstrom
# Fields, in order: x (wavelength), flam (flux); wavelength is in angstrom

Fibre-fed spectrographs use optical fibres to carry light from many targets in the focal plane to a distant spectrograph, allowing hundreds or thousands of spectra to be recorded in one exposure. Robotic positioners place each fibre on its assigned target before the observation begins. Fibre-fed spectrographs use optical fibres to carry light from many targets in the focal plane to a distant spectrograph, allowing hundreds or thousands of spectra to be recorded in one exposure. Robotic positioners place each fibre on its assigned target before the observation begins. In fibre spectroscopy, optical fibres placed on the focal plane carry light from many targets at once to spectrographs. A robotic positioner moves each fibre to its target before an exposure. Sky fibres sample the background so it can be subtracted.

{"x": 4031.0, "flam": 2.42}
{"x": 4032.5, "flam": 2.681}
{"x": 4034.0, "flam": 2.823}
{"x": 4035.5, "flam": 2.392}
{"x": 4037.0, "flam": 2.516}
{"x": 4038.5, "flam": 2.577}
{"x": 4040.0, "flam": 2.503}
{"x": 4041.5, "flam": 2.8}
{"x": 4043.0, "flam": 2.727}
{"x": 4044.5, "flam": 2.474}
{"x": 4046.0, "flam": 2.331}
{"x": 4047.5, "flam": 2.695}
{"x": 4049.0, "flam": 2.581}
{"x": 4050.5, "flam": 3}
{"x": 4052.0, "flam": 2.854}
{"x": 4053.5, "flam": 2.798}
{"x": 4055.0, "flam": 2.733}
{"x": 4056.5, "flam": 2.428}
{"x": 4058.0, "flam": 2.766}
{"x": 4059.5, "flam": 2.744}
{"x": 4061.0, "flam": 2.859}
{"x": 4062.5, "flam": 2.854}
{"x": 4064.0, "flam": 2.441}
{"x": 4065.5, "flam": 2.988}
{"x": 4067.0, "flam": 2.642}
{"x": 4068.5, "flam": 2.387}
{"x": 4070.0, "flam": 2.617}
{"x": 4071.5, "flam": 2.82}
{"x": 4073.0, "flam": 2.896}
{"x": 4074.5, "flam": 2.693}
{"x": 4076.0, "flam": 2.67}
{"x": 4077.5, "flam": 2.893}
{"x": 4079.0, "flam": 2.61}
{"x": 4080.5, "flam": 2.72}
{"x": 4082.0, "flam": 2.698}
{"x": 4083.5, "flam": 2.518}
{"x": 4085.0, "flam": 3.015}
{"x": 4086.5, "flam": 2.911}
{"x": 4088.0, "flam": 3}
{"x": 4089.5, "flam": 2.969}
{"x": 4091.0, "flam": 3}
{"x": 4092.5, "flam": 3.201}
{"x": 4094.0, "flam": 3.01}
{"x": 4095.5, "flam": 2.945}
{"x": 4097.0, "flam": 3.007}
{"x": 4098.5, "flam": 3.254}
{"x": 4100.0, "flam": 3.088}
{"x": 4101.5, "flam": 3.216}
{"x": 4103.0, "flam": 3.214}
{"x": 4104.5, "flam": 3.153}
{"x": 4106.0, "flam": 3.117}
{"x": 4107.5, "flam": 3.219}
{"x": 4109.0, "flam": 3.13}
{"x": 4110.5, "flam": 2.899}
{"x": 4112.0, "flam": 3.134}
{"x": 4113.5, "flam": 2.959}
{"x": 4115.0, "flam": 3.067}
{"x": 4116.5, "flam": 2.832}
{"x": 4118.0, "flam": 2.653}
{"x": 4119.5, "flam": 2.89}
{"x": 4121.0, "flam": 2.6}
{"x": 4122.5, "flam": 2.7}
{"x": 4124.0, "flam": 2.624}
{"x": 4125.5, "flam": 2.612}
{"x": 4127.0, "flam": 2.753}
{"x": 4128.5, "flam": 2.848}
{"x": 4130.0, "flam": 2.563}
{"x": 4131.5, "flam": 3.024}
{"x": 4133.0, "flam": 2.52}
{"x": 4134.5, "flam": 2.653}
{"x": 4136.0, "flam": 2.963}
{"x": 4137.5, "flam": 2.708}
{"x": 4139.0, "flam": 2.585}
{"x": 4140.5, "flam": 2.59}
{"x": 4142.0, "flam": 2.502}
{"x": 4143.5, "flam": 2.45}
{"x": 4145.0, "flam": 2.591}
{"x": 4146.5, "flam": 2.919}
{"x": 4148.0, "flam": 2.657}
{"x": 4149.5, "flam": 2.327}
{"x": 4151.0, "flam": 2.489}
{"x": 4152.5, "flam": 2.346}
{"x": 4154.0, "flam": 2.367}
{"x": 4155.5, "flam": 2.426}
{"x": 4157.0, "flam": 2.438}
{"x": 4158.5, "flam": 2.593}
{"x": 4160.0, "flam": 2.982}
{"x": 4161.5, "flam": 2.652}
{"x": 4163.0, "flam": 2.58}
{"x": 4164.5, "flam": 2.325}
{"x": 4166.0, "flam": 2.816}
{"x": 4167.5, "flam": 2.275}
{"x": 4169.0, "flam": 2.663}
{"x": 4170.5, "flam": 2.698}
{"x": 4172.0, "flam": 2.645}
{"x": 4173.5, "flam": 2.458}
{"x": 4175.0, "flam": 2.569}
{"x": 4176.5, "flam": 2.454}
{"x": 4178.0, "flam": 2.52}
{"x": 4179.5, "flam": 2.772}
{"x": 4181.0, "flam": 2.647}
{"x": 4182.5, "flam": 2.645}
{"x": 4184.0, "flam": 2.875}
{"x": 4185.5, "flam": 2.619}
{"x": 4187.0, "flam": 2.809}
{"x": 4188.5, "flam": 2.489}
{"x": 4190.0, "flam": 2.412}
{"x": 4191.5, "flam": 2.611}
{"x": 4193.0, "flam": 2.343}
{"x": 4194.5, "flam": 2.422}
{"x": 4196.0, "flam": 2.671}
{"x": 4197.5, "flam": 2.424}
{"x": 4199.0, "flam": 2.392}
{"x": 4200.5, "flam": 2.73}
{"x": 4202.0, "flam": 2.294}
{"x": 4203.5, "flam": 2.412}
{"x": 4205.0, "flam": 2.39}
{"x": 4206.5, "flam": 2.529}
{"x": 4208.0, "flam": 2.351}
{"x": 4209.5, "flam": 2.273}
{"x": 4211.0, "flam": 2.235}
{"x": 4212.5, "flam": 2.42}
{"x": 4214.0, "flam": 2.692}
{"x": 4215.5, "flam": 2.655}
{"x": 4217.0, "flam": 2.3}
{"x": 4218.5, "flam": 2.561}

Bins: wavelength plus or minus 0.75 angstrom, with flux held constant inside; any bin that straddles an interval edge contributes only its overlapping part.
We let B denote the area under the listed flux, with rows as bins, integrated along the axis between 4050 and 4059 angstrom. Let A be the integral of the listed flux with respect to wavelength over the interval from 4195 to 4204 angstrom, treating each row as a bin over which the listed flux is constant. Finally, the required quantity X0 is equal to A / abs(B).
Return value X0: 0.90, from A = 22.4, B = 24.8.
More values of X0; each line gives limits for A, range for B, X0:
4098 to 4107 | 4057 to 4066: 1.15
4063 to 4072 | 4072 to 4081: 0.96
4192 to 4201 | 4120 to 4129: 0.93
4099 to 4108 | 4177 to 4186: 1.18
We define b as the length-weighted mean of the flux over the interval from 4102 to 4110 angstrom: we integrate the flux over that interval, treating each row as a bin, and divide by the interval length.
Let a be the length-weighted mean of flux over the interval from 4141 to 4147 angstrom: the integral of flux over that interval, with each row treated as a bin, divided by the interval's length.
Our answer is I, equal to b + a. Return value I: 5.76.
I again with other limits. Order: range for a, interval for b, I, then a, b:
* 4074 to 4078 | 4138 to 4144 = 5.29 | 2.75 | 2.5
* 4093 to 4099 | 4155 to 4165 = 5.63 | 3.05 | 2.6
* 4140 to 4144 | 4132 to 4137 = 5.24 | 2.51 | 2.7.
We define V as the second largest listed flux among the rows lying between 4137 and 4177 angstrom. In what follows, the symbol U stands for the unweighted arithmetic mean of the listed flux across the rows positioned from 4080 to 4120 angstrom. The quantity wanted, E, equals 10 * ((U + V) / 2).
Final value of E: 29.6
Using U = 2.99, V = 2.919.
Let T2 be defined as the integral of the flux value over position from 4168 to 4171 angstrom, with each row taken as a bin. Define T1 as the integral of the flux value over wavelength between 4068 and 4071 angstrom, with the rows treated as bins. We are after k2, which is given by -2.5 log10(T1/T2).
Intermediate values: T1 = 7.61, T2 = 7.94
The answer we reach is 0.04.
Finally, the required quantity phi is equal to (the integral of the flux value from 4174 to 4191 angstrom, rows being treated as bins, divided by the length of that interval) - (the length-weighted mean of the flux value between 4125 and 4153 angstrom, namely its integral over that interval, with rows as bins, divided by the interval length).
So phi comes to -0.02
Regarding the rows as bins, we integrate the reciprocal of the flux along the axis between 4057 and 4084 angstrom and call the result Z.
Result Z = 10.0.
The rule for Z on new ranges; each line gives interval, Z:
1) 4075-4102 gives 9.3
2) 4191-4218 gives 11.1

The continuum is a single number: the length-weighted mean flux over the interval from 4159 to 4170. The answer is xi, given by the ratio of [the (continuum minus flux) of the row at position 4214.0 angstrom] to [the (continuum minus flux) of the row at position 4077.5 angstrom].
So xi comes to 0.3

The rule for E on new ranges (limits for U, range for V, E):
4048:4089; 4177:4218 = 27.8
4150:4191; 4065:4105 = 29.0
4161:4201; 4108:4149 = 28.5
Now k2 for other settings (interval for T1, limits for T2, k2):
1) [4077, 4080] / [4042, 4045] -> -0.04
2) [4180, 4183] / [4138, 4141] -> -0.02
